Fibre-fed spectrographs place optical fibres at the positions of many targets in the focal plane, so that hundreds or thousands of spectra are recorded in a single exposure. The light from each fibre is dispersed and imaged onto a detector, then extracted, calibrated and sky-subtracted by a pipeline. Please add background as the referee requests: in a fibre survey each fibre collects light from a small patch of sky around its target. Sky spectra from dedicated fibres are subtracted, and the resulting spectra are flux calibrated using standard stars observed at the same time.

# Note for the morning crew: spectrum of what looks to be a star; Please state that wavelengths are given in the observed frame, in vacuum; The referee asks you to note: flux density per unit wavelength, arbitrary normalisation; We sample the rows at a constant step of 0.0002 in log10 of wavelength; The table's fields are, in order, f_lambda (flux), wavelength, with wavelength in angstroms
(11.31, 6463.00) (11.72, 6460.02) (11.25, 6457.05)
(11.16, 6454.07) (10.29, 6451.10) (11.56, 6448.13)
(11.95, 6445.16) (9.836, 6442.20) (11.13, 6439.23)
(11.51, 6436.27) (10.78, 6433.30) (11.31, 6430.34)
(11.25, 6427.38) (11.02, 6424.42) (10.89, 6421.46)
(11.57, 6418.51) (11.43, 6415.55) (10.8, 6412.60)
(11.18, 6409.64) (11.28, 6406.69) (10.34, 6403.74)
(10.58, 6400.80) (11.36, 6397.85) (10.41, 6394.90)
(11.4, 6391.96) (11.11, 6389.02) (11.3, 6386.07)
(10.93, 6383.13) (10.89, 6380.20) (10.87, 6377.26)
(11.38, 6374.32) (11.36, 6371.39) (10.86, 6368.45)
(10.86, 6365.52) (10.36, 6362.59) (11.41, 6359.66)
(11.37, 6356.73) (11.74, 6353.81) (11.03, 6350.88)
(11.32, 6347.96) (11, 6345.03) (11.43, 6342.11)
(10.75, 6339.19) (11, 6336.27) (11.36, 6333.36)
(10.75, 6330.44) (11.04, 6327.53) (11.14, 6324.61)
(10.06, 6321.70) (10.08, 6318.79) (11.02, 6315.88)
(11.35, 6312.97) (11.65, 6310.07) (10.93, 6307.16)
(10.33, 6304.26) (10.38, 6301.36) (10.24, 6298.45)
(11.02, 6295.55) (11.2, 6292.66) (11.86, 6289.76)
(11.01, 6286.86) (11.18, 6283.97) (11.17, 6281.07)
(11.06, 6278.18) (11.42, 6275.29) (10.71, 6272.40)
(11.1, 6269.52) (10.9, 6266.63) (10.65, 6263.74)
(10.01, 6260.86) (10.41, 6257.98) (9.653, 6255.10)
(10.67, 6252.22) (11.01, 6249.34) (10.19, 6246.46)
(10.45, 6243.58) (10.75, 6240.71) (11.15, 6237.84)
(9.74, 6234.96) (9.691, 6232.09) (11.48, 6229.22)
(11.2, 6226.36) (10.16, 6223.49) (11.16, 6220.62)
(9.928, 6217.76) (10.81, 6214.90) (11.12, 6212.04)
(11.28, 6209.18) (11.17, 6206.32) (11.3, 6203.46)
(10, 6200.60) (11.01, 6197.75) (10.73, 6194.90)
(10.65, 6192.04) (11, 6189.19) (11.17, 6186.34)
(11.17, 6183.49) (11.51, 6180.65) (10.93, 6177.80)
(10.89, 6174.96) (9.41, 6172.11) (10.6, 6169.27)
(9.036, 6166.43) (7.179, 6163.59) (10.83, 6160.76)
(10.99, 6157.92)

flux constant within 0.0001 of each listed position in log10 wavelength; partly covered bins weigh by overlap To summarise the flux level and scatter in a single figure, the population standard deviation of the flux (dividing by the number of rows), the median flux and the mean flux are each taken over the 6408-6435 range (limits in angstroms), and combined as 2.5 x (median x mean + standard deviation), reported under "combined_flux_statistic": 312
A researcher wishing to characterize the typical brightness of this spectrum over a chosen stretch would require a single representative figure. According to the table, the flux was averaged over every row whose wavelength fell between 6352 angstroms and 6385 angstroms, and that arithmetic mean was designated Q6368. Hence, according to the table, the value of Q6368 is 11.1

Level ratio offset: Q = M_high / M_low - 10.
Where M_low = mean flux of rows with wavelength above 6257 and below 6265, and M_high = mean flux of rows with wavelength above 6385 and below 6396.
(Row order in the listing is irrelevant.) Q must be -8.93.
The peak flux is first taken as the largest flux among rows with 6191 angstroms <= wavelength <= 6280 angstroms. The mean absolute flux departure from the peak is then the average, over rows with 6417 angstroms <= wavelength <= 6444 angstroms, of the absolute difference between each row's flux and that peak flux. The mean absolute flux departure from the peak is 0.474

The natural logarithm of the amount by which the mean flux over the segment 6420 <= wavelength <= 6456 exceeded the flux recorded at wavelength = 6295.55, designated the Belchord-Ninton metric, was -3.3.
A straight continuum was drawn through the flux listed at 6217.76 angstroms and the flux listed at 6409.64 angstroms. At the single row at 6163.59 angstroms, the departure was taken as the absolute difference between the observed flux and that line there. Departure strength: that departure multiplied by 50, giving 120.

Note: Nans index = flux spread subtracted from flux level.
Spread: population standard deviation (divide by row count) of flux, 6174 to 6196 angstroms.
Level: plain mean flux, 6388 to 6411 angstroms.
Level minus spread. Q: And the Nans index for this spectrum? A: 10.7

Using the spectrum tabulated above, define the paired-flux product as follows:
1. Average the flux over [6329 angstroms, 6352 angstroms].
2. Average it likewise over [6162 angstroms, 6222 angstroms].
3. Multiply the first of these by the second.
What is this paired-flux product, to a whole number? 117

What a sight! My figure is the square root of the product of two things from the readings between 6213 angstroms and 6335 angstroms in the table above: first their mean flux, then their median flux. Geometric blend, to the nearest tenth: 10.8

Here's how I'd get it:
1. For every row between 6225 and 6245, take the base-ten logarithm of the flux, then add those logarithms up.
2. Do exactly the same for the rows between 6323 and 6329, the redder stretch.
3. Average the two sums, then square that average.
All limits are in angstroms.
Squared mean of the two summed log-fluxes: 21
